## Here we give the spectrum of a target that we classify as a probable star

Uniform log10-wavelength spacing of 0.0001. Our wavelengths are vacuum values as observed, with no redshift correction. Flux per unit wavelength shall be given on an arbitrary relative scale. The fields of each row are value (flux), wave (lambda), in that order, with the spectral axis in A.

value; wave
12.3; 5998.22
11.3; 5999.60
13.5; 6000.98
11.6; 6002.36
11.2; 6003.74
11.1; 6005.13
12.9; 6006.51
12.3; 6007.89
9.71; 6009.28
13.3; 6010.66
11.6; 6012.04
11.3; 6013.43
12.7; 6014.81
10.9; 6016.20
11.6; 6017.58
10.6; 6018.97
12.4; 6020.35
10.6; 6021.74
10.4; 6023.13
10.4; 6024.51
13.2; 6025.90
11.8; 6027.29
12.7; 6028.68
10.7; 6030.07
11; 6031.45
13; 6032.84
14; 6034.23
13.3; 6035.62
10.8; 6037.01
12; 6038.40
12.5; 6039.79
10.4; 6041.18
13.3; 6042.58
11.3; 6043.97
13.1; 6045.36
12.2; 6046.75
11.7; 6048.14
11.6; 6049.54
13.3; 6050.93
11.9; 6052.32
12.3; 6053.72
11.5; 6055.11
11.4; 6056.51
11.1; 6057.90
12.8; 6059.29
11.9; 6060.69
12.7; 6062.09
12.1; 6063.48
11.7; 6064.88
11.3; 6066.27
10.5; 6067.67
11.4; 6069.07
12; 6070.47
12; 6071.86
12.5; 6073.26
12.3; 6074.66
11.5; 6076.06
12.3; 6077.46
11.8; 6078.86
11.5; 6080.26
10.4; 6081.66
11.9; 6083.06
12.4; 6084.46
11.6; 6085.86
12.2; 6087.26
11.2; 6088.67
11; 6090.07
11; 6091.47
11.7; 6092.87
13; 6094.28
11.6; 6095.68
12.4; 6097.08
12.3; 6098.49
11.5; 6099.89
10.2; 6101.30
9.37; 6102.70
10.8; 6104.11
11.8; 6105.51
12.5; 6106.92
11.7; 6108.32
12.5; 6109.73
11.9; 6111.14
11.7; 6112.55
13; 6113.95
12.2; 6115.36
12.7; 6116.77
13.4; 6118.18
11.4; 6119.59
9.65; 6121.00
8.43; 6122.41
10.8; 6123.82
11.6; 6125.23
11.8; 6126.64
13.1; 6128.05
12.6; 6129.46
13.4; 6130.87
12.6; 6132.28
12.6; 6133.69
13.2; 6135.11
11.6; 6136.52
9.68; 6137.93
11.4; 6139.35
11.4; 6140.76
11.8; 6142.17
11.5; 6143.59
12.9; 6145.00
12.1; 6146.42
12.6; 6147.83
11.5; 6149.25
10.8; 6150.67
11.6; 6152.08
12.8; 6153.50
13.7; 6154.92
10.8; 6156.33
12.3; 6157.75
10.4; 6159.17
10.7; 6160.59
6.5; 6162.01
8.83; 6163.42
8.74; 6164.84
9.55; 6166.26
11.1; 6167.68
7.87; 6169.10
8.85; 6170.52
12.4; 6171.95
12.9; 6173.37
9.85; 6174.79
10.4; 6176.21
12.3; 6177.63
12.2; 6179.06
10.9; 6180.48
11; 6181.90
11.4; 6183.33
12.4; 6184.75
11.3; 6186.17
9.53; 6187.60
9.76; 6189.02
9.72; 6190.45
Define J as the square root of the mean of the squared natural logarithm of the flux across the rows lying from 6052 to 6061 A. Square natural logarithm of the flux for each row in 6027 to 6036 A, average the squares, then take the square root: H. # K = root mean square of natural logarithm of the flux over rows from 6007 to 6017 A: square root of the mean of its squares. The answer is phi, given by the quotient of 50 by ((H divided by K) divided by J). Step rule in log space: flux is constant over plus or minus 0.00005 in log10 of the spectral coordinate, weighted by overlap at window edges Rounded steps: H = 2.51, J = 2.47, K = 2.46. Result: 121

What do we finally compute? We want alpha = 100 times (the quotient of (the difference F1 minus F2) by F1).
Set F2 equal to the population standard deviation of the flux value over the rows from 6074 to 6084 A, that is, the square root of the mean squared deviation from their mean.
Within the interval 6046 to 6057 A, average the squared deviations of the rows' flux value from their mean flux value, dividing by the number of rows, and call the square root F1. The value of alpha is -4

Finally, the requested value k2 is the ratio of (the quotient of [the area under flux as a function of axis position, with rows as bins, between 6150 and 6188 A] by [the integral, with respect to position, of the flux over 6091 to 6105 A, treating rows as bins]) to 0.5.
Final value 5.1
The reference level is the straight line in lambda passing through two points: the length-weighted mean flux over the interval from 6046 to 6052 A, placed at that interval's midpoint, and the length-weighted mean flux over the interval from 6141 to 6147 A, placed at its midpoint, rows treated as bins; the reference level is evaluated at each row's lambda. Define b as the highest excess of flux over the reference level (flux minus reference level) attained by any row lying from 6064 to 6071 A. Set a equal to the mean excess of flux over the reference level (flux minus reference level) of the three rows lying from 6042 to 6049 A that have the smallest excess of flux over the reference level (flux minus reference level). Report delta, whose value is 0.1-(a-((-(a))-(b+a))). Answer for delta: 1.7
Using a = -0.5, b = -0.2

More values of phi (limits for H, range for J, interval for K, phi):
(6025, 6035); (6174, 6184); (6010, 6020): 118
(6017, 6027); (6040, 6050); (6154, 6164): 119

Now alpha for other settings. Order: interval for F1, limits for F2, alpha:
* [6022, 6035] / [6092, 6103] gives 13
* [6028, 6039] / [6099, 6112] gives 16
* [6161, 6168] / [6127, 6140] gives 25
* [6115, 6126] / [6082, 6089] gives 72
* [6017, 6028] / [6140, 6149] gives 44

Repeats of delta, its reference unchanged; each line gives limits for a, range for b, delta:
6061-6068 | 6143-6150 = 2.2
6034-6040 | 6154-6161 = -0.2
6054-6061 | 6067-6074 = 2.3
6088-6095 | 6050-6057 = 2.2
